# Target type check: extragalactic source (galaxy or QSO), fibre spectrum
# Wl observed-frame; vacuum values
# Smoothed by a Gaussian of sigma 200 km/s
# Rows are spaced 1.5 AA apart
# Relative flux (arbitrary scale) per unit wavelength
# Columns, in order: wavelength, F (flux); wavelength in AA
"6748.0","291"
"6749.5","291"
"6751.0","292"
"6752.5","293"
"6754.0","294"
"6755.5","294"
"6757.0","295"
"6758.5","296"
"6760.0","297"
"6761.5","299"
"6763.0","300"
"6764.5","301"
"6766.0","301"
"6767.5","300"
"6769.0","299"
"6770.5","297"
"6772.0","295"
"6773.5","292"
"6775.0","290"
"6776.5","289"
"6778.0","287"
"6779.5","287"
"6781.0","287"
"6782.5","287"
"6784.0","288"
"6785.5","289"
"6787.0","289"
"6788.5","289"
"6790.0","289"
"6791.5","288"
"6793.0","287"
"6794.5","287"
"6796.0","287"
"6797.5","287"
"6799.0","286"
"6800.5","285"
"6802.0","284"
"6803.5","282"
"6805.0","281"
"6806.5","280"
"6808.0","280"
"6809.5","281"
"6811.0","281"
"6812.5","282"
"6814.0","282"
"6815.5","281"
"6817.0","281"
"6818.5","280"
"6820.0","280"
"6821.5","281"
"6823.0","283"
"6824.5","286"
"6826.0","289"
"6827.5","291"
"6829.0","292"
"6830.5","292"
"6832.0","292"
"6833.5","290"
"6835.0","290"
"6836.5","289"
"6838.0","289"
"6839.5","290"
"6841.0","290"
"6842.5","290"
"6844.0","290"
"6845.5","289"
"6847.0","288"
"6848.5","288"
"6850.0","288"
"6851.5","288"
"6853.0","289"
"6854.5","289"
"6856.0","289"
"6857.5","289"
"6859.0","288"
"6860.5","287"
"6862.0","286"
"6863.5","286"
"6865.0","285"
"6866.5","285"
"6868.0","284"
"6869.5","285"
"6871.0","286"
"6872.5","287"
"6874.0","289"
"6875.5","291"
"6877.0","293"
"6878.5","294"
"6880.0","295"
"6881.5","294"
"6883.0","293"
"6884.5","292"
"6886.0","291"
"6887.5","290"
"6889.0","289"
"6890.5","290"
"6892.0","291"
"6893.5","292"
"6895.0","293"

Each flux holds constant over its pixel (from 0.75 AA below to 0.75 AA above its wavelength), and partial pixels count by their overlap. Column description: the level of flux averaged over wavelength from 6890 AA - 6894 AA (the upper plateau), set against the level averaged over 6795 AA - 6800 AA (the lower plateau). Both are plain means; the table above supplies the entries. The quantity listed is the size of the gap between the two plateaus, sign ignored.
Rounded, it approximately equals 4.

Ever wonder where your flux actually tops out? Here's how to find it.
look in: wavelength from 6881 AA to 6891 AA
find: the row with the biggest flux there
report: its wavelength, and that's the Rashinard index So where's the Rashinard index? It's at 6881.5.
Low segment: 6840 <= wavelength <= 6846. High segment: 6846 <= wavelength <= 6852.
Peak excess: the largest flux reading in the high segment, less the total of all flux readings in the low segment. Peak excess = -871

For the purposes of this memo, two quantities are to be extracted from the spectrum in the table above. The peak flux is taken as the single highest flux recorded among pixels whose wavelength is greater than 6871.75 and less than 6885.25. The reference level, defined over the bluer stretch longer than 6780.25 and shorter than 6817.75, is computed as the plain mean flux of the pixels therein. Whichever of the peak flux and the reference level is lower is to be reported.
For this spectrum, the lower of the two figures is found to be 285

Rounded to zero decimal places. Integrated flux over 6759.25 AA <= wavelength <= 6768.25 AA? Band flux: 2697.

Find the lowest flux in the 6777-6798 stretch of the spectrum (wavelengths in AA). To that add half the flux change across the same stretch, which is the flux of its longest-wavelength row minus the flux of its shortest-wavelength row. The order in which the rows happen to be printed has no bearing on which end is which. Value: 287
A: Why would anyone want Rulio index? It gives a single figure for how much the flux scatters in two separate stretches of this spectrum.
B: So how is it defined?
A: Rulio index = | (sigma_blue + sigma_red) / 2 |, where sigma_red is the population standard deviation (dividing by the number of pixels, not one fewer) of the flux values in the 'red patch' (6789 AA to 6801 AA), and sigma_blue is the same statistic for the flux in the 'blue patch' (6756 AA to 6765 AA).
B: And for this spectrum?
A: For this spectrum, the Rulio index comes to 1.64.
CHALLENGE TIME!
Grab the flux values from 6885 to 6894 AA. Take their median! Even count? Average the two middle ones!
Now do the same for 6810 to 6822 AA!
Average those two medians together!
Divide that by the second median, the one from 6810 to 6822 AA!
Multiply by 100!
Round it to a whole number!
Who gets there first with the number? 102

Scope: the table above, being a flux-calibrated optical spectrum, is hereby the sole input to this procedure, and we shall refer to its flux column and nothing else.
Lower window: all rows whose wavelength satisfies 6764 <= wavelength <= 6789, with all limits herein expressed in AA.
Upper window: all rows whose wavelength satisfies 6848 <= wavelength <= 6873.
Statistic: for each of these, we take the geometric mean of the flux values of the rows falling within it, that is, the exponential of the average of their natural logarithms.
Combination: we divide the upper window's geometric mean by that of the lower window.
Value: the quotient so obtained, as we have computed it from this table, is 0.98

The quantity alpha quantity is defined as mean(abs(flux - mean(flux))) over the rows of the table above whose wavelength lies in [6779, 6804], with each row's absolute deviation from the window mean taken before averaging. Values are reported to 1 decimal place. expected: 1.3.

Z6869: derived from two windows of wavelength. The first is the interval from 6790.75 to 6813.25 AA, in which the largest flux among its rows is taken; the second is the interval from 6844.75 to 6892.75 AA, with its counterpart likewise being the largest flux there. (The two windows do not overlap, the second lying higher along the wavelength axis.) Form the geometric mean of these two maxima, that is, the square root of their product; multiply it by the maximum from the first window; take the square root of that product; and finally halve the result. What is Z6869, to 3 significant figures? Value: 145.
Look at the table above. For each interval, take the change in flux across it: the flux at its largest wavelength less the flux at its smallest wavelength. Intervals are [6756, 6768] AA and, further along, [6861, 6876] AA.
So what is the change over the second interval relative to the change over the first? 1.0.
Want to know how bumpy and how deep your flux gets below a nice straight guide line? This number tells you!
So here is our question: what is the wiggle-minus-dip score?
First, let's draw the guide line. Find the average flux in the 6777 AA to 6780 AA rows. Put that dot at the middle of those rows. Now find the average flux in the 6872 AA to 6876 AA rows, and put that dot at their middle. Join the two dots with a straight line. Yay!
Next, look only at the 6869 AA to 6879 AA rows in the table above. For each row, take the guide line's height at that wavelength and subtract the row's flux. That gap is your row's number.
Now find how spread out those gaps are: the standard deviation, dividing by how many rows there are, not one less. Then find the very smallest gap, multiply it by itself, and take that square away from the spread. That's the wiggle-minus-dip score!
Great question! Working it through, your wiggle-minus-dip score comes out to -21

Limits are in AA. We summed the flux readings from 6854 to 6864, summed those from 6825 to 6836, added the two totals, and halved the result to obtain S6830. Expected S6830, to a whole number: 2025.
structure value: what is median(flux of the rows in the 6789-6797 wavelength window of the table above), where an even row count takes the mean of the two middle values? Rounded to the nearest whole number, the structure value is 287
